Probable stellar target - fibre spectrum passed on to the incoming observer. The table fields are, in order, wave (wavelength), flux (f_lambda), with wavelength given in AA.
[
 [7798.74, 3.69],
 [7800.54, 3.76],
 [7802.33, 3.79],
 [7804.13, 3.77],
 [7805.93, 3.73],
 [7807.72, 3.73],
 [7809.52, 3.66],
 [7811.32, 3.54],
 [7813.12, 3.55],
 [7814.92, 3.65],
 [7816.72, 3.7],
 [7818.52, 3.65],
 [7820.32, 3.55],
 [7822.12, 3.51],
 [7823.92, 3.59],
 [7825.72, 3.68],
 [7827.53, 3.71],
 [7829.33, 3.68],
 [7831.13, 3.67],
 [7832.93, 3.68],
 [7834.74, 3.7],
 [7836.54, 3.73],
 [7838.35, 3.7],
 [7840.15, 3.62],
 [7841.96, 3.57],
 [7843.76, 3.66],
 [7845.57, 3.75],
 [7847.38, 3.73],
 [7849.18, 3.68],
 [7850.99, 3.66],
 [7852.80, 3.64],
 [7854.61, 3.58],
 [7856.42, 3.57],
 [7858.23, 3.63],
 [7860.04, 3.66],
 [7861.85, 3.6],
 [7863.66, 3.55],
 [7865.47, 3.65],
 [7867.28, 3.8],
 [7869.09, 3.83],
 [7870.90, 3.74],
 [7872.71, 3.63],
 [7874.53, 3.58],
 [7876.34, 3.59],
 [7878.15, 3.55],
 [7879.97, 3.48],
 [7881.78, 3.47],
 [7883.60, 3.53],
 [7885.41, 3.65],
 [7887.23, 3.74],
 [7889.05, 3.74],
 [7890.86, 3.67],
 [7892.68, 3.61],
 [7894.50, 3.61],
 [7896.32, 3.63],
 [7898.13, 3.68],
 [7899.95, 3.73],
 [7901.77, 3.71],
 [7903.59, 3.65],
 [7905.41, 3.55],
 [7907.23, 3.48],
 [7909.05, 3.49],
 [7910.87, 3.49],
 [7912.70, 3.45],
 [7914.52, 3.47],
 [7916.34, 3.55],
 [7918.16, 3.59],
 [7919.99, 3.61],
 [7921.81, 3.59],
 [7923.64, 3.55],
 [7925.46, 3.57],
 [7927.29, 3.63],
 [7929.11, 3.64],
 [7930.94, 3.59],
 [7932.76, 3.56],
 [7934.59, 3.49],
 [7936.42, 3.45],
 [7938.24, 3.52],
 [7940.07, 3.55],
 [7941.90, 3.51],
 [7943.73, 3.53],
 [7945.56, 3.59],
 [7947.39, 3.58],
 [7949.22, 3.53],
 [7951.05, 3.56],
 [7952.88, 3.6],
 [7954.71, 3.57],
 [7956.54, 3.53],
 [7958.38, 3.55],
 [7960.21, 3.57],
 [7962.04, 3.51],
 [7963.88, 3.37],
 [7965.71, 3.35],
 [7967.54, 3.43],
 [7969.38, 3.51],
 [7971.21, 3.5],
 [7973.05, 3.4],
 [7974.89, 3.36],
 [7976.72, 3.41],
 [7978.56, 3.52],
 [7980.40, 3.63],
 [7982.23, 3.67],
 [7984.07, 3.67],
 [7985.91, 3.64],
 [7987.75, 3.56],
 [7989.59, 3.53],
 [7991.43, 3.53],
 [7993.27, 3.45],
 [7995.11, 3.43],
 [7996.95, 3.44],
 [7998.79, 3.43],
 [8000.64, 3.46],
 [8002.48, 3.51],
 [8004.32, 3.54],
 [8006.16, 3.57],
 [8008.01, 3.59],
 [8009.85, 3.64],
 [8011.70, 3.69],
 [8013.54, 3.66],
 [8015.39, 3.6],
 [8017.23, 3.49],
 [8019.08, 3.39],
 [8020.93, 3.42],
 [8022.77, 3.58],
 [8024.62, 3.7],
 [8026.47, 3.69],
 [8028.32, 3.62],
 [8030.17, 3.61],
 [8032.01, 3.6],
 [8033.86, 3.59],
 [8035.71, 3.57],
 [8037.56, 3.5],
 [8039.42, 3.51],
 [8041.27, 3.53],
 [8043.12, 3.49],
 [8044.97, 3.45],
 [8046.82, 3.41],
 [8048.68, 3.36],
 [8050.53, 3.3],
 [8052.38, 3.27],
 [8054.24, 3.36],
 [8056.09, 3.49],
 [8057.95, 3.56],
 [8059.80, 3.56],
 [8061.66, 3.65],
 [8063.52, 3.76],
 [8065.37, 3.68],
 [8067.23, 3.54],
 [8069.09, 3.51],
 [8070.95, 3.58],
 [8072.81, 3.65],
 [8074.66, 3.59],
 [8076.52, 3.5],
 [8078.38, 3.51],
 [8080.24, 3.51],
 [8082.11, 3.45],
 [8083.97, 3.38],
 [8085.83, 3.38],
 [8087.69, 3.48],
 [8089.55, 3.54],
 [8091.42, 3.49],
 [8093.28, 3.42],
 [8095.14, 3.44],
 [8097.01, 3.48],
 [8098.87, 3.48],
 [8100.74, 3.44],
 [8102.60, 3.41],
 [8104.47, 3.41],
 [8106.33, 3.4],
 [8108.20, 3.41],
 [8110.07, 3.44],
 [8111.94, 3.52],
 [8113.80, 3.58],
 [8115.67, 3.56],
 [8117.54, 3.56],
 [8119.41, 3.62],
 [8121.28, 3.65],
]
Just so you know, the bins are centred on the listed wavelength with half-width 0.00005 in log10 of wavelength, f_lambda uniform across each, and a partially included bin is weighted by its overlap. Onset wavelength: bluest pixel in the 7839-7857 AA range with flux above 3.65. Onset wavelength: 7843.76 AA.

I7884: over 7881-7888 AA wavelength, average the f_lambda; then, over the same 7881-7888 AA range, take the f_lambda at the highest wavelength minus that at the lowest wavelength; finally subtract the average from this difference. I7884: -3.33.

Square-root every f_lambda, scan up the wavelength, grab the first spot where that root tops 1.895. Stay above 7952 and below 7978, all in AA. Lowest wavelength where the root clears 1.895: 7952.88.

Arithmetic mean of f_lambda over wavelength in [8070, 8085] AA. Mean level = 3.52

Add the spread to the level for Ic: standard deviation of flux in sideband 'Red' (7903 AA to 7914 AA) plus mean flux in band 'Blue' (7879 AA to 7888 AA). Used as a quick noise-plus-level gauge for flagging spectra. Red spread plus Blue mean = 3.64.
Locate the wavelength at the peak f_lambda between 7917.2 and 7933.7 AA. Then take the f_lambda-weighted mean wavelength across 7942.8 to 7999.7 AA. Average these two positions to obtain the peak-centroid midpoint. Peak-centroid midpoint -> 7950.1 AA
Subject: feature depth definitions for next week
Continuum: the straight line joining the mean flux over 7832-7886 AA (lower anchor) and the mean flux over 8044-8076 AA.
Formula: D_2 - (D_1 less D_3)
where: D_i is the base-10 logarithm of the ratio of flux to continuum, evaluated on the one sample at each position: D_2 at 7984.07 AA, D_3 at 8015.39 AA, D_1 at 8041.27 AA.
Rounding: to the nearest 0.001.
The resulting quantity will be 0.020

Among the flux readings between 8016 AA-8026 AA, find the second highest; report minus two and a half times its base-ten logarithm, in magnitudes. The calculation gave -1.38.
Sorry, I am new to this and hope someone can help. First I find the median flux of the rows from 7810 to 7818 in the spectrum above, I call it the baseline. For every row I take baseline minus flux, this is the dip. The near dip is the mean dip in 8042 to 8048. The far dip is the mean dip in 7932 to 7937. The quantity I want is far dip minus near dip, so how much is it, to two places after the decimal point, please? -0.05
